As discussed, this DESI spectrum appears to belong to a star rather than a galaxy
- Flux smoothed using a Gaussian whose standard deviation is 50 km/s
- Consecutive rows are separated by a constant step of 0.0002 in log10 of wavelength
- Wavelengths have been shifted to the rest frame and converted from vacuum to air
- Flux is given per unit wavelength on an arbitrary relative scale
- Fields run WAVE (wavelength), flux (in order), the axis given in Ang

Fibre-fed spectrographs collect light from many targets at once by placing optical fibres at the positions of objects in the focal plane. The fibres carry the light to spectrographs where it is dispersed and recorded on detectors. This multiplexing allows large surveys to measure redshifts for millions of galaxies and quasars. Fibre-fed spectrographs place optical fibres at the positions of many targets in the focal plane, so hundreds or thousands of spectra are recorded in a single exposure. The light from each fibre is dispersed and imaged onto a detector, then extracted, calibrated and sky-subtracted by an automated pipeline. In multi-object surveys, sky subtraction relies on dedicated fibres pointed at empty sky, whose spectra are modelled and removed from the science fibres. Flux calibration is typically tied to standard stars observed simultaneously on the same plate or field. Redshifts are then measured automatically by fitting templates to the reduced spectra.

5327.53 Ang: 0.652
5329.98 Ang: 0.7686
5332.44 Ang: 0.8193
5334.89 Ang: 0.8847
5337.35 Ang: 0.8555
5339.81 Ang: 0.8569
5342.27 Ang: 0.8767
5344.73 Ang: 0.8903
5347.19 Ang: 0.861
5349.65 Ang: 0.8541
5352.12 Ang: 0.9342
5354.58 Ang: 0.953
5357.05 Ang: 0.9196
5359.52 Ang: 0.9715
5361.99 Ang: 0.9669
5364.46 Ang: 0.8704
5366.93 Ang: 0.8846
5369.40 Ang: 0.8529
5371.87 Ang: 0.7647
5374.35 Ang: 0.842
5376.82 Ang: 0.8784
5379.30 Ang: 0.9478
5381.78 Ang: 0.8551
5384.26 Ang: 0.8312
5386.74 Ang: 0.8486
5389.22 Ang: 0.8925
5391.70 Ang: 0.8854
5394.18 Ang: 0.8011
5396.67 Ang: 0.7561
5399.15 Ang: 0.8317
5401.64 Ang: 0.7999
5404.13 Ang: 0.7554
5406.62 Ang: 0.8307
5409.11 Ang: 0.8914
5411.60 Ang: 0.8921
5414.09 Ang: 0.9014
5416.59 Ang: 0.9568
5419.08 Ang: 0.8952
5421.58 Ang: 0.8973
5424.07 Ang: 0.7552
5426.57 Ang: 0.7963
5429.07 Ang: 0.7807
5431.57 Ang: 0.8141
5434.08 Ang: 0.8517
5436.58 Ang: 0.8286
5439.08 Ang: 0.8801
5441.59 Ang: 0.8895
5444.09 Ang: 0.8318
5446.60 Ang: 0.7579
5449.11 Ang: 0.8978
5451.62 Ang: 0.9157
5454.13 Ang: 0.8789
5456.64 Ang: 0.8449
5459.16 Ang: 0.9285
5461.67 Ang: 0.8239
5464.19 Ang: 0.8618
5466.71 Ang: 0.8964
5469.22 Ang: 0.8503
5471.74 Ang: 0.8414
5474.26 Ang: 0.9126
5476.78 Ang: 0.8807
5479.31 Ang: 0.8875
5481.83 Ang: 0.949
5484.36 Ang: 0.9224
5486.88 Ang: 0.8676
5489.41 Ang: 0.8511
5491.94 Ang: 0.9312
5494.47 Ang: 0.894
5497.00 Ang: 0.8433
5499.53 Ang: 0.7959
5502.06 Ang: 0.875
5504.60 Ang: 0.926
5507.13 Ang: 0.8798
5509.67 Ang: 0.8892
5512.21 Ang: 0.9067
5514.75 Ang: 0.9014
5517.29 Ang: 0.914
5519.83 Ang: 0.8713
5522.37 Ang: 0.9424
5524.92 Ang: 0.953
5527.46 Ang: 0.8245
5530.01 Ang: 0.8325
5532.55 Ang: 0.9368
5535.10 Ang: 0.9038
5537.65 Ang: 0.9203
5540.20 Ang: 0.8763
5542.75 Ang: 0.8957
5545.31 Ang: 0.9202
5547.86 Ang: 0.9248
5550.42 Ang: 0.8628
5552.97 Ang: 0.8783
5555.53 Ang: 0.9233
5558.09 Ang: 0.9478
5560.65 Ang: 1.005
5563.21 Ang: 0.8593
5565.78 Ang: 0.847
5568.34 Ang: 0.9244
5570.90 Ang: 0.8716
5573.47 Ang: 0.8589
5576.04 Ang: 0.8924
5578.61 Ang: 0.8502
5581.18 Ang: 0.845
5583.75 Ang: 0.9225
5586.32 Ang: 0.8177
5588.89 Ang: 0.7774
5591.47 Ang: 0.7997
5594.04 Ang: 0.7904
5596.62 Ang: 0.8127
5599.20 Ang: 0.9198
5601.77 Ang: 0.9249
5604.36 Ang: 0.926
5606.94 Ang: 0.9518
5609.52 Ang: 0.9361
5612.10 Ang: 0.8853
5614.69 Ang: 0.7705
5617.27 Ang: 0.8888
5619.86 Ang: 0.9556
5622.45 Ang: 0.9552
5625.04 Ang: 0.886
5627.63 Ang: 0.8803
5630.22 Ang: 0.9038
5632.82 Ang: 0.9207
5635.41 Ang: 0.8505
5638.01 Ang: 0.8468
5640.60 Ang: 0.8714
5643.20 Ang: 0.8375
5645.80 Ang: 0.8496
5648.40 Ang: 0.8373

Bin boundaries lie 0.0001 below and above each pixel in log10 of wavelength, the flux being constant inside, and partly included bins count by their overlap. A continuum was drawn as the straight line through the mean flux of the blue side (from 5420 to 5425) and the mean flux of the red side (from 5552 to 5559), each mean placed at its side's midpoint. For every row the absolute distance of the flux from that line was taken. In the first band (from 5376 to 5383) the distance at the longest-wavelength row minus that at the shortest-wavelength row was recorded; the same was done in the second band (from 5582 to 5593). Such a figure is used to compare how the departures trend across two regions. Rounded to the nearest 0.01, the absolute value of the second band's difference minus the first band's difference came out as 0.15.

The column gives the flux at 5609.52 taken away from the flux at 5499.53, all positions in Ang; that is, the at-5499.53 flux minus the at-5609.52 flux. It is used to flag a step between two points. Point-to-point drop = -0.14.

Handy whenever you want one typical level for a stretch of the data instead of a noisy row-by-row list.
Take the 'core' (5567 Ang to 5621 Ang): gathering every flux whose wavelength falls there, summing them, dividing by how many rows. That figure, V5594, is 0.872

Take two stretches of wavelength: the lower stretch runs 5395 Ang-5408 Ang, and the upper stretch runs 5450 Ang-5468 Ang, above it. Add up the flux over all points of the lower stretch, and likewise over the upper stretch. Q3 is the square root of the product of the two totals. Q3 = 4.9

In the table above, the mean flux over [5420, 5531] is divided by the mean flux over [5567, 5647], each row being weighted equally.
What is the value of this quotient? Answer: 0.994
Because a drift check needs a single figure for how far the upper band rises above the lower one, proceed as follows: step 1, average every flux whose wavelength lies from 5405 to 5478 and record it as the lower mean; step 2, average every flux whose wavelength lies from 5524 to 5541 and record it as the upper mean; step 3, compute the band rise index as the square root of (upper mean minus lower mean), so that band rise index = 0.176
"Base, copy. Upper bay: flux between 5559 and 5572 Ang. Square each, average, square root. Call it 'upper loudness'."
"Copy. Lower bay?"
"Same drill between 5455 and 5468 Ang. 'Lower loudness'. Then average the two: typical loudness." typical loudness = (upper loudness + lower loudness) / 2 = 0.888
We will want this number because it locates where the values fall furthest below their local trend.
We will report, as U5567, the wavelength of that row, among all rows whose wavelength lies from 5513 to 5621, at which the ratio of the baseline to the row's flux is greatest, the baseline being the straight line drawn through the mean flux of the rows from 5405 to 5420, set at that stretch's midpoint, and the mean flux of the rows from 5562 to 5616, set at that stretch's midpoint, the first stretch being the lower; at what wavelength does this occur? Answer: 5614.69 Ang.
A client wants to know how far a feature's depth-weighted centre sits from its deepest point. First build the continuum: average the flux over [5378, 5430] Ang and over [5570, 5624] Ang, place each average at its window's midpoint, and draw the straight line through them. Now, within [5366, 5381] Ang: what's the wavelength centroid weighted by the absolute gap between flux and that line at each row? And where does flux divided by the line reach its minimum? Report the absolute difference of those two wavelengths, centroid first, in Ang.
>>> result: 2.6 Ang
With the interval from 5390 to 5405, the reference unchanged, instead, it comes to 5.5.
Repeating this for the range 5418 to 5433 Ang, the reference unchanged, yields 1.2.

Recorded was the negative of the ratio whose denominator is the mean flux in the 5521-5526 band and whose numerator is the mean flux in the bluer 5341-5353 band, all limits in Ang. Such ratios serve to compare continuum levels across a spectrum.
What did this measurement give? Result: -0.93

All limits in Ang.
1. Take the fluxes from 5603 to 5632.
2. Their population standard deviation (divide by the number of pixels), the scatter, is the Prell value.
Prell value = 0.0508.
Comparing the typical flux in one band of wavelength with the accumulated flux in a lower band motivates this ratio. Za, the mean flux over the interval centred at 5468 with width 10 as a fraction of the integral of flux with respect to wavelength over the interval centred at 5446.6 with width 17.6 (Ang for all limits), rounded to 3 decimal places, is 0.057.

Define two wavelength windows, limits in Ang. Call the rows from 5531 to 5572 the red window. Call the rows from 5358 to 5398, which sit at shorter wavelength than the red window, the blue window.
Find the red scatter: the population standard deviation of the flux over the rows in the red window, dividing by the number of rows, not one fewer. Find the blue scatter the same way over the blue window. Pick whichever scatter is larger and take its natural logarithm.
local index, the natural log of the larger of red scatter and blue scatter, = -2.8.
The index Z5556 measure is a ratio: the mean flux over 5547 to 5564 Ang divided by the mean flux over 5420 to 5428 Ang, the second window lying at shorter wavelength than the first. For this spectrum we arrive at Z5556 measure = 1.12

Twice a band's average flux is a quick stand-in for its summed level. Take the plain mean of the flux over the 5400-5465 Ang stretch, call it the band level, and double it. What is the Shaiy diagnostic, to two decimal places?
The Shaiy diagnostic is 1.70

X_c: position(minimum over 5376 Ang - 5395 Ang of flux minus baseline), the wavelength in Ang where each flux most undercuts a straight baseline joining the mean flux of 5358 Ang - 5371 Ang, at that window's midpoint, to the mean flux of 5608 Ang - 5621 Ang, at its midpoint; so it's 5394.18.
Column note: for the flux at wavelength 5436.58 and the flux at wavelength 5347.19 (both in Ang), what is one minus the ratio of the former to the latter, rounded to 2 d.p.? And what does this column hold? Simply 0.04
